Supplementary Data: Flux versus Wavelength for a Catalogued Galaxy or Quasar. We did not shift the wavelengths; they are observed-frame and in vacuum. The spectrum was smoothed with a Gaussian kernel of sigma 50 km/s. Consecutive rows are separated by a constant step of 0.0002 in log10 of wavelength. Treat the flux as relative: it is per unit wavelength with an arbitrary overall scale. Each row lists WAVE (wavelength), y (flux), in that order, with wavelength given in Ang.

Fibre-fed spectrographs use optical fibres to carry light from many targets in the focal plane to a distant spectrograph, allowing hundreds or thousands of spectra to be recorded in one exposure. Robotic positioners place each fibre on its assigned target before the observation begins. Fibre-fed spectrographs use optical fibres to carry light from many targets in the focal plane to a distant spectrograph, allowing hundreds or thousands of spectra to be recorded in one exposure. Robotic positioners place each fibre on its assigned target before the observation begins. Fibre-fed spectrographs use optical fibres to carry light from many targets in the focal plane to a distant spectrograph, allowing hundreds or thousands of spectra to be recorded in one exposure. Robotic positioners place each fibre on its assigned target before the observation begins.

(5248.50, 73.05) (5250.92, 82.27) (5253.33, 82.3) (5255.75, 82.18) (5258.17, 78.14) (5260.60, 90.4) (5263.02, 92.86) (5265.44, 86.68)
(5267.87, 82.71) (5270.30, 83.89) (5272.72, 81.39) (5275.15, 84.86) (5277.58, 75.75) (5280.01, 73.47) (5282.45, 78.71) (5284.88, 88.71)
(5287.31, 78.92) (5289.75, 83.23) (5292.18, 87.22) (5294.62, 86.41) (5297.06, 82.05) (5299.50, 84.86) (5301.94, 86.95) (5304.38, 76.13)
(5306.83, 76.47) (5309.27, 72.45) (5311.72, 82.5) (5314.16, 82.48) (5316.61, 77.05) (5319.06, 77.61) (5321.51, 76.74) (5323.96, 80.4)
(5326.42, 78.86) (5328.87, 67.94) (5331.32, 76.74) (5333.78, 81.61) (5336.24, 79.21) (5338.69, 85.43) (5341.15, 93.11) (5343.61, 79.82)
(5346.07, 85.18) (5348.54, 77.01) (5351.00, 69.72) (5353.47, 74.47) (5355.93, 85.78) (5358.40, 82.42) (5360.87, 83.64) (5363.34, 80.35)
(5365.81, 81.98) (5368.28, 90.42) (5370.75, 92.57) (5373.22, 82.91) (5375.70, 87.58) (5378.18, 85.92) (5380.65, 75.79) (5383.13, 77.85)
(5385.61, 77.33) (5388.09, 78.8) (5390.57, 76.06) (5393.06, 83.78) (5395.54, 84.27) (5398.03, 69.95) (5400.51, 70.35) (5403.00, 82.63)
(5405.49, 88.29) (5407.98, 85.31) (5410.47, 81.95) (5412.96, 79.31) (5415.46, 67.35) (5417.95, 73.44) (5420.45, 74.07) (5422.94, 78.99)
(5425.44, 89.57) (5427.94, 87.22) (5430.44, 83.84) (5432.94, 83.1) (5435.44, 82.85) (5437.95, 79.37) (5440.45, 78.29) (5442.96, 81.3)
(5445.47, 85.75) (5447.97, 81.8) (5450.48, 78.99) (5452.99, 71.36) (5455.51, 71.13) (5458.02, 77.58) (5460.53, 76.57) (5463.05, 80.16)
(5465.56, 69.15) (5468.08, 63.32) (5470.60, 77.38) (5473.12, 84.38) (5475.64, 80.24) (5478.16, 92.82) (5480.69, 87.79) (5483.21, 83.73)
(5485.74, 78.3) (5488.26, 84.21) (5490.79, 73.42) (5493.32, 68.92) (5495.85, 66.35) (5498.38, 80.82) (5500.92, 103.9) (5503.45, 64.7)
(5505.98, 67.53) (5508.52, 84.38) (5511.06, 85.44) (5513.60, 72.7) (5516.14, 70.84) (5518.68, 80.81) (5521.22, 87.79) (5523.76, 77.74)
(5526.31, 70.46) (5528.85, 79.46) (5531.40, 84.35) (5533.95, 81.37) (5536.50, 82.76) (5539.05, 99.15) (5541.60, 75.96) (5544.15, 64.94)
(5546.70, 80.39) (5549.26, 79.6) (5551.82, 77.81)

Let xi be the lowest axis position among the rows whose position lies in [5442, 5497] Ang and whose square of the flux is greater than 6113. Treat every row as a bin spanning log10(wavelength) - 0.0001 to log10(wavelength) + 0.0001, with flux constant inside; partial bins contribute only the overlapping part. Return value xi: 5442.96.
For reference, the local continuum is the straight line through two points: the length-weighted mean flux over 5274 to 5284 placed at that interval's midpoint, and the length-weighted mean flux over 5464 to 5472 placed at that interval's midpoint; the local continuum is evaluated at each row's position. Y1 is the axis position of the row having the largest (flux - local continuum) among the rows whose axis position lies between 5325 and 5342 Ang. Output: 5341.15 Ang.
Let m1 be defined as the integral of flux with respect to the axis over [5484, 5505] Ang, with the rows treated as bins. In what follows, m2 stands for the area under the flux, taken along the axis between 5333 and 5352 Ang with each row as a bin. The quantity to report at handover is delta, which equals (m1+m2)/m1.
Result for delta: 1.95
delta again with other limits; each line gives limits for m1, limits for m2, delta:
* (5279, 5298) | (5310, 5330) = 1.99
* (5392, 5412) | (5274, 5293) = 1.96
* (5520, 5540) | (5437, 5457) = 1.95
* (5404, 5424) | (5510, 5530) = 1.99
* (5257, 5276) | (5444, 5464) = 1.96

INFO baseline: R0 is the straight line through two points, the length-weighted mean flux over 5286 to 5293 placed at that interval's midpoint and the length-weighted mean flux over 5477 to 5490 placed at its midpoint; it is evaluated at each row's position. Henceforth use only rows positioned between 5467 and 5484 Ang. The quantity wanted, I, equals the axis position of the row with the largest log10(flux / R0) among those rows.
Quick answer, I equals 5478.16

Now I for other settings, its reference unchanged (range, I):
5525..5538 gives 5531.40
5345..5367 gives 5355.93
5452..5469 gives 5463.05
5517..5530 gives 5521.22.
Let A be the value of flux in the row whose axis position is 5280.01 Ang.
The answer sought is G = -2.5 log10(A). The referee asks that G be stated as -4.67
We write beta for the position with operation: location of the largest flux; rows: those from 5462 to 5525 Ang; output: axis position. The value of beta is 5500.92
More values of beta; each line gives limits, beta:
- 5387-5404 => 5395.54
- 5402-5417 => 5405.49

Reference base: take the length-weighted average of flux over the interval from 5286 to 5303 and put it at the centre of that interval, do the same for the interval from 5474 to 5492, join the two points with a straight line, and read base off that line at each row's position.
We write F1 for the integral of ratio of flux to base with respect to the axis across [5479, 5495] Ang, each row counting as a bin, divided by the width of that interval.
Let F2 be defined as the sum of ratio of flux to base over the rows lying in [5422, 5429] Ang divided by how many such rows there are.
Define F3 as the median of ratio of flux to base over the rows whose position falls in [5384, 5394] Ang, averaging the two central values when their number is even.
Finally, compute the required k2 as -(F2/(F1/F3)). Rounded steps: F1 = 0.96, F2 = 1.02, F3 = 0.93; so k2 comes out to -1.00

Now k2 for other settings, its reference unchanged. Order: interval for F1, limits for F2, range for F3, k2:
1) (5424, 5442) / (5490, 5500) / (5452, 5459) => -0.75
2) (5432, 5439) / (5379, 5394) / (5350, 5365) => -0.93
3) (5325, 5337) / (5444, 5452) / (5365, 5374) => -1.12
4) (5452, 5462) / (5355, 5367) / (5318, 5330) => -1.02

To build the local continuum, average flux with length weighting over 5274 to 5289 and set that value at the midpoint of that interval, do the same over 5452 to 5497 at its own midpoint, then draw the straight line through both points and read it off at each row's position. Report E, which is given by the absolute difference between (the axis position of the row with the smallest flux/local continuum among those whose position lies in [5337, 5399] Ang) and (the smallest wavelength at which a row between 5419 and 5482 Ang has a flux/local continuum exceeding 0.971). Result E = 71.9 Ang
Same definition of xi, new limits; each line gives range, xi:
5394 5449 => 5395.54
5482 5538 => 5483.21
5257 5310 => 5260.60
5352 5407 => 5355.93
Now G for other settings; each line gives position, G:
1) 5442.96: -4.78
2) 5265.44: -4.84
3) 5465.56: -4.60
